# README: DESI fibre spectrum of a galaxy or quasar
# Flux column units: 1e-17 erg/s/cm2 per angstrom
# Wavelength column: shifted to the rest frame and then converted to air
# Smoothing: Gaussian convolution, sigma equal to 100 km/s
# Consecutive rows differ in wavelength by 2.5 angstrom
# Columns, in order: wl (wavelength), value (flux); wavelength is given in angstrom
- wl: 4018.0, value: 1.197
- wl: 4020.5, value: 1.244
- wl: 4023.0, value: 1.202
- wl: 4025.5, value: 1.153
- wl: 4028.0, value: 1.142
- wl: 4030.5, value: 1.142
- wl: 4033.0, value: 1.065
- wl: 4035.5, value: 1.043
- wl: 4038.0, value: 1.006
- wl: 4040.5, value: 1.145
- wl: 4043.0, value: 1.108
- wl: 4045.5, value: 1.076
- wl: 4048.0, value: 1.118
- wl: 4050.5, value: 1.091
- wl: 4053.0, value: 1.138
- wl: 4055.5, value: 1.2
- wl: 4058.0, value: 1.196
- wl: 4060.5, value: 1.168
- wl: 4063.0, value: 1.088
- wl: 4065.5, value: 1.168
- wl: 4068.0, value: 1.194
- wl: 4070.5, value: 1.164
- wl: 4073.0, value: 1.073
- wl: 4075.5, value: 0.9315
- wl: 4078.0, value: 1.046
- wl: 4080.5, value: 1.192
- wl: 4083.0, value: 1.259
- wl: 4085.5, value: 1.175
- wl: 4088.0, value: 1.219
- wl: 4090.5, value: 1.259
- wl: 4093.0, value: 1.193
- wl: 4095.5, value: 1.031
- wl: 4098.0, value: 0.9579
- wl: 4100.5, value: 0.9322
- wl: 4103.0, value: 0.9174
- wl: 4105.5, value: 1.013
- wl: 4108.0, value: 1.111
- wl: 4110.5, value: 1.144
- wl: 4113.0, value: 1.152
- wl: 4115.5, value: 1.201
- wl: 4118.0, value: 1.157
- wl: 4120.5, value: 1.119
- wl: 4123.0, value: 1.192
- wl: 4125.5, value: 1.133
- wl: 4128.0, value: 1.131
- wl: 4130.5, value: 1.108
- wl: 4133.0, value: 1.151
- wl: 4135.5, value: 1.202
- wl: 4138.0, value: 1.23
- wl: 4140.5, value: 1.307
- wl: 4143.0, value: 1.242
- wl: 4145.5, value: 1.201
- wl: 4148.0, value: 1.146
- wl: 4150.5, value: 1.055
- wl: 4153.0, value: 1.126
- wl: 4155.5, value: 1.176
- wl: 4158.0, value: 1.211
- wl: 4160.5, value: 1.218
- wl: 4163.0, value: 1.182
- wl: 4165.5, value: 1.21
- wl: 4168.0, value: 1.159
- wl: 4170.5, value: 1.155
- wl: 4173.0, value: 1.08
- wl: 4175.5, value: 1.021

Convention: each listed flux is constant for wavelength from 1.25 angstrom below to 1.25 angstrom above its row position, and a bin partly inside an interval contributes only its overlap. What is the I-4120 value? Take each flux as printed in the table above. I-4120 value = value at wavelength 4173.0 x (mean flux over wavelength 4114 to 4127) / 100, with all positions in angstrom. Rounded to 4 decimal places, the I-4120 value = 0.0125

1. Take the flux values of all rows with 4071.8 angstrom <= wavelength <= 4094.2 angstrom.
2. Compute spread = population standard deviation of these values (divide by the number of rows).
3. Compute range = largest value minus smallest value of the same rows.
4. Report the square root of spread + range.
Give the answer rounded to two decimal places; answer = 0.66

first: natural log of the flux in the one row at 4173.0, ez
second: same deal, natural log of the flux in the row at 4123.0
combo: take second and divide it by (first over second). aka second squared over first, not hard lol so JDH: 0.40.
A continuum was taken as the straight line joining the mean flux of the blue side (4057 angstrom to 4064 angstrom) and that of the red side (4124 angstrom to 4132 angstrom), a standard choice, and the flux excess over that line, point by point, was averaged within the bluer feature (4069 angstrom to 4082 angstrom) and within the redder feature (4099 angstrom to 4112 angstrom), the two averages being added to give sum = -0.17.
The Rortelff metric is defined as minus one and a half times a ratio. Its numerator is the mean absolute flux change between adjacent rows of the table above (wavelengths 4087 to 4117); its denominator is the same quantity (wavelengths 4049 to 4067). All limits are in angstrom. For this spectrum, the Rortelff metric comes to -1.81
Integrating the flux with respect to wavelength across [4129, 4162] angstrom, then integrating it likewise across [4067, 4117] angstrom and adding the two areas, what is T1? 94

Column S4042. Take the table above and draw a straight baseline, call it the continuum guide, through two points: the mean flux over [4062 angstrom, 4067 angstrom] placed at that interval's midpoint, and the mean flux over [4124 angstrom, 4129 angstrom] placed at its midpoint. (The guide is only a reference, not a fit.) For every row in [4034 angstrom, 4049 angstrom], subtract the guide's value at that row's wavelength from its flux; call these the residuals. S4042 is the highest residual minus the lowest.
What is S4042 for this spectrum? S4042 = 0.139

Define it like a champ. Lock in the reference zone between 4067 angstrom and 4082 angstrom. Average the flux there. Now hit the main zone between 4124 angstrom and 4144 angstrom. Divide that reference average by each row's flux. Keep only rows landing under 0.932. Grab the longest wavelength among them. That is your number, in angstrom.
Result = 4143.0 angstrom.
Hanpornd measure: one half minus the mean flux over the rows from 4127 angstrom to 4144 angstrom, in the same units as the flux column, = -0.696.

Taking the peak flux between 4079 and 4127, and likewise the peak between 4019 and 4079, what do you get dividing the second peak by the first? 0.99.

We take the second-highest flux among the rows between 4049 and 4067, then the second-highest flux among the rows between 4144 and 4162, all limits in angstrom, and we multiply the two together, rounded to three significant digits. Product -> 1.45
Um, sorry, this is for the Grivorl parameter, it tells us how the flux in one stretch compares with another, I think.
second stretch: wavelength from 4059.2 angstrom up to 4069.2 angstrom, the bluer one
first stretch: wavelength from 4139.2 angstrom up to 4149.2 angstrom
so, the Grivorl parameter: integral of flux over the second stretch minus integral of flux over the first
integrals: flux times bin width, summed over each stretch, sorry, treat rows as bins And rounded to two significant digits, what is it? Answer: -0.70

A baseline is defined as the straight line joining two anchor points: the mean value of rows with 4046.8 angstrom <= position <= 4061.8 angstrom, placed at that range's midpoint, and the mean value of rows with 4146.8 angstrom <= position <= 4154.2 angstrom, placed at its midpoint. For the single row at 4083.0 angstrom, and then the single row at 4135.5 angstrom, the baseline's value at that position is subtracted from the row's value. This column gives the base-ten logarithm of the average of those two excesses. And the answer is -0.99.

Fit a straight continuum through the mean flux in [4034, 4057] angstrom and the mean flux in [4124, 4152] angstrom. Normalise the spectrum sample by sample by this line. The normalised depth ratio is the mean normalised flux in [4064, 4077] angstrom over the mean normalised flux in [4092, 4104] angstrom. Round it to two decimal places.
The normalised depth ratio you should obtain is 1.12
